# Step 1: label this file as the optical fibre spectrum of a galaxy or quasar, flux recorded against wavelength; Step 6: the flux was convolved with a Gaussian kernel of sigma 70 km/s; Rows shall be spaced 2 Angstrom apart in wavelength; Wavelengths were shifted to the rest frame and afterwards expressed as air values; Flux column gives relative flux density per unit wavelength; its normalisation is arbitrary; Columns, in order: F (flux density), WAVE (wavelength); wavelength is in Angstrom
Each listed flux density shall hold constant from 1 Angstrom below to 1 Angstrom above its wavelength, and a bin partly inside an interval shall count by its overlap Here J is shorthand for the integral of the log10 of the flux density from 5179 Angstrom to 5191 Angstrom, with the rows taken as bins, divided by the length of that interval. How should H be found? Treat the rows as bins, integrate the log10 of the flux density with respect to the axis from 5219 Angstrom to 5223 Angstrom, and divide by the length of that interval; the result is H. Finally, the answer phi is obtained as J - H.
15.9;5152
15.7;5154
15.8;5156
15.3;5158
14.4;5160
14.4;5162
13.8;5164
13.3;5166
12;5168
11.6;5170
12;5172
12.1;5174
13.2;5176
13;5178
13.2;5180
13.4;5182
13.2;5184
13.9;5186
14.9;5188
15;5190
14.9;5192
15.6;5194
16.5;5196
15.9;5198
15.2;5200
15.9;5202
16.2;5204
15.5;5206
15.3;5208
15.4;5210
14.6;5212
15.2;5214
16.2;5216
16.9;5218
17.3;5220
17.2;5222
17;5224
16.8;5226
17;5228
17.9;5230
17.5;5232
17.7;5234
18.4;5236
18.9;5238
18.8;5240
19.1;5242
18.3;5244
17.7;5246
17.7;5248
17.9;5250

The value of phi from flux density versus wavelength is -0.09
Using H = 1.24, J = 1.14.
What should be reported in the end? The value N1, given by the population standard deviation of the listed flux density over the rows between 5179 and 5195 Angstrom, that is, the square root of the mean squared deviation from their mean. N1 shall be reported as 0.89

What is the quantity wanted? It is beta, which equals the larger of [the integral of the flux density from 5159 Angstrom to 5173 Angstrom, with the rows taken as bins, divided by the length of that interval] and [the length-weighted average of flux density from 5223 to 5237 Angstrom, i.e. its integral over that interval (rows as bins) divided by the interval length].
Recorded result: 17.5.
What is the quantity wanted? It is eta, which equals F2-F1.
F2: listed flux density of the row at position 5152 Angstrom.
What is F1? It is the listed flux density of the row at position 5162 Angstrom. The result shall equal 1.5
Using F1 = 14.4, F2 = 15.9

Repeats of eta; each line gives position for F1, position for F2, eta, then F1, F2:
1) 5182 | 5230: 4.5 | 13.4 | 17.9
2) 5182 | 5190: 1.6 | 13.4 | 15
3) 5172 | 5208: 3.3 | 12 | 15.3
